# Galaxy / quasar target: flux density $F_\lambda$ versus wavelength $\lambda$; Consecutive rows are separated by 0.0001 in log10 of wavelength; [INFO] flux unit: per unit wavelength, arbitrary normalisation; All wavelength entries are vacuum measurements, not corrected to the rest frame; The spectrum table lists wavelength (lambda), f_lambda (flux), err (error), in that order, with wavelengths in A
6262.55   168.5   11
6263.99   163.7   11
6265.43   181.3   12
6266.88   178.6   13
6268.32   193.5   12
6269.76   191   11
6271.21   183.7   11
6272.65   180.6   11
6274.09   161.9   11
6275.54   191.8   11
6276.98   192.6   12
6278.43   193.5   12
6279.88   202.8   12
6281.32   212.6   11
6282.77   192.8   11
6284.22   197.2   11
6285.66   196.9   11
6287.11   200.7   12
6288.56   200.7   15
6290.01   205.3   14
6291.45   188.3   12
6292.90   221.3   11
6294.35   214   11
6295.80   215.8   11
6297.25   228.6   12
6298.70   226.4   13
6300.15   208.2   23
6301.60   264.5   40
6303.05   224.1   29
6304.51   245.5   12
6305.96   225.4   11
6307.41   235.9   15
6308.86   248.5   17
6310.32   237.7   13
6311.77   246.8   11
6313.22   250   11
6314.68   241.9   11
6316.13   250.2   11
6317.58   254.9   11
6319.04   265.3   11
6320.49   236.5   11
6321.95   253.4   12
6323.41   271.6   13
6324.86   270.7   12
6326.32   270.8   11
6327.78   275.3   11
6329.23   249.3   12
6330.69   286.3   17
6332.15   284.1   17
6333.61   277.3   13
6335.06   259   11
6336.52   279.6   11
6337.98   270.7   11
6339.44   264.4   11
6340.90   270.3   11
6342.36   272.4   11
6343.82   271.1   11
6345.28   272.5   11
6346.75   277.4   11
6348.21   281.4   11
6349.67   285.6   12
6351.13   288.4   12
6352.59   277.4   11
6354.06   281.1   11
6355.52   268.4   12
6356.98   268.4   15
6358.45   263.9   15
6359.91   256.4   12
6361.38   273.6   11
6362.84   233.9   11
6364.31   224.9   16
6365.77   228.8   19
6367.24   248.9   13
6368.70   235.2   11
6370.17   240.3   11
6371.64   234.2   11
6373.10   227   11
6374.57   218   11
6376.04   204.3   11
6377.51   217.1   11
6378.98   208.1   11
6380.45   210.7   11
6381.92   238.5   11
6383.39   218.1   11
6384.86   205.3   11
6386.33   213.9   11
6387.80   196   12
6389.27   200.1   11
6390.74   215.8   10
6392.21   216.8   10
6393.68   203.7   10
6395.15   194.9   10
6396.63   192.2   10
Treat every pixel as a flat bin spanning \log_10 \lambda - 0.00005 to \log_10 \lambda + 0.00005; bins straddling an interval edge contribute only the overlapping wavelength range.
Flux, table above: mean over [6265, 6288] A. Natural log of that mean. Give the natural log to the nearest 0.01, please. 5.25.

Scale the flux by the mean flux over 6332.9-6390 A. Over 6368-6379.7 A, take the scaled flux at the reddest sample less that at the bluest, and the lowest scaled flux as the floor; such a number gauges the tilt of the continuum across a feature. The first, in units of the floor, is -0.1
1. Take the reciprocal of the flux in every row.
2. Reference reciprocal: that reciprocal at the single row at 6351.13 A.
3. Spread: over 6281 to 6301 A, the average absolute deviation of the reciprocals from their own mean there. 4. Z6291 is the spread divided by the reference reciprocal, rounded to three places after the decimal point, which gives 0.069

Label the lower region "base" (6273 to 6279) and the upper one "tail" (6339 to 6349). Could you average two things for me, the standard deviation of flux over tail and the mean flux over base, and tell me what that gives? 95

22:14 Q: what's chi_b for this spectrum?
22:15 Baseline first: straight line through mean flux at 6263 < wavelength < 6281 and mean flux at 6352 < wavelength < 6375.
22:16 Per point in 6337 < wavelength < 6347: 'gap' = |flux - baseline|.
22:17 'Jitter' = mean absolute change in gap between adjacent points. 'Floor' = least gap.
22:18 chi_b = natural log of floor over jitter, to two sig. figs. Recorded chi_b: 2.3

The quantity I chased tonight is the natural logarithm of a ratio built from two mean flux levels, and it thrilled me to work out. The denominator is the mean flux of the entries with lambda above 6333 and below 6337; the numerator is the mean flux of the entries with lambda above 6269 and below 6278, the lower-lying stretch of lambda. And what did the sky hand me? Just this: -0.39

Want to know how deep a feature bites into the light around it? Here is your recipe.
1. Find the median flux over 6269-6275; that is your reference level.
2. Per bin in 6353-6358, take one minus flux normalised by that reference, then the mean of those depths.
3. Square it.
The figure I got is 0.25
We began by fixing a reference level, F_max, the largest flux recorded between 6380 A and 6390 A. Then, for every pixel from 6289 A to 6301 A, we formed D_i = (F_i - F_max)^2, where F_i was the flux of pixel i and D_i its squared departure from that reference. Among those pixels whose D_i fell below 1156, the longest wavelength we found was 6300.15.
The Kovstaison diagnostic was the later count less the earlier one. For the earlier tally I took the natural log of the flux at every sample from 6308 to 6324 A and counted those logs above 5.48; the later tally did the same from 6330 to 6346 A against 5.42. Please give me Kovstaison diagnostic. 2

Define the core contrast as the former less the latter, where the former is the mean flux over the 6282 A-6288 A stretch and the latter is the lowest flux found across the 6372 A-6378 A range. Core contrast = -7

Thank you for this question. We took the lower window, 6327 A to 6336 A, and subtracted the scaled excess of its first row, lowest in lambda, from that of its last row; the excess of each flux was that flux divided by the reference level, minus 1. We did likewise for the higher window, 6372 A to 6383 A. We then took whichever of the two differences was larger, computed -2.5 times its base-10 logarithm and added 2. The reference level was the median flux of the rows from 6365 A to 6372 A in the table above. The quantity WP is 5.28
